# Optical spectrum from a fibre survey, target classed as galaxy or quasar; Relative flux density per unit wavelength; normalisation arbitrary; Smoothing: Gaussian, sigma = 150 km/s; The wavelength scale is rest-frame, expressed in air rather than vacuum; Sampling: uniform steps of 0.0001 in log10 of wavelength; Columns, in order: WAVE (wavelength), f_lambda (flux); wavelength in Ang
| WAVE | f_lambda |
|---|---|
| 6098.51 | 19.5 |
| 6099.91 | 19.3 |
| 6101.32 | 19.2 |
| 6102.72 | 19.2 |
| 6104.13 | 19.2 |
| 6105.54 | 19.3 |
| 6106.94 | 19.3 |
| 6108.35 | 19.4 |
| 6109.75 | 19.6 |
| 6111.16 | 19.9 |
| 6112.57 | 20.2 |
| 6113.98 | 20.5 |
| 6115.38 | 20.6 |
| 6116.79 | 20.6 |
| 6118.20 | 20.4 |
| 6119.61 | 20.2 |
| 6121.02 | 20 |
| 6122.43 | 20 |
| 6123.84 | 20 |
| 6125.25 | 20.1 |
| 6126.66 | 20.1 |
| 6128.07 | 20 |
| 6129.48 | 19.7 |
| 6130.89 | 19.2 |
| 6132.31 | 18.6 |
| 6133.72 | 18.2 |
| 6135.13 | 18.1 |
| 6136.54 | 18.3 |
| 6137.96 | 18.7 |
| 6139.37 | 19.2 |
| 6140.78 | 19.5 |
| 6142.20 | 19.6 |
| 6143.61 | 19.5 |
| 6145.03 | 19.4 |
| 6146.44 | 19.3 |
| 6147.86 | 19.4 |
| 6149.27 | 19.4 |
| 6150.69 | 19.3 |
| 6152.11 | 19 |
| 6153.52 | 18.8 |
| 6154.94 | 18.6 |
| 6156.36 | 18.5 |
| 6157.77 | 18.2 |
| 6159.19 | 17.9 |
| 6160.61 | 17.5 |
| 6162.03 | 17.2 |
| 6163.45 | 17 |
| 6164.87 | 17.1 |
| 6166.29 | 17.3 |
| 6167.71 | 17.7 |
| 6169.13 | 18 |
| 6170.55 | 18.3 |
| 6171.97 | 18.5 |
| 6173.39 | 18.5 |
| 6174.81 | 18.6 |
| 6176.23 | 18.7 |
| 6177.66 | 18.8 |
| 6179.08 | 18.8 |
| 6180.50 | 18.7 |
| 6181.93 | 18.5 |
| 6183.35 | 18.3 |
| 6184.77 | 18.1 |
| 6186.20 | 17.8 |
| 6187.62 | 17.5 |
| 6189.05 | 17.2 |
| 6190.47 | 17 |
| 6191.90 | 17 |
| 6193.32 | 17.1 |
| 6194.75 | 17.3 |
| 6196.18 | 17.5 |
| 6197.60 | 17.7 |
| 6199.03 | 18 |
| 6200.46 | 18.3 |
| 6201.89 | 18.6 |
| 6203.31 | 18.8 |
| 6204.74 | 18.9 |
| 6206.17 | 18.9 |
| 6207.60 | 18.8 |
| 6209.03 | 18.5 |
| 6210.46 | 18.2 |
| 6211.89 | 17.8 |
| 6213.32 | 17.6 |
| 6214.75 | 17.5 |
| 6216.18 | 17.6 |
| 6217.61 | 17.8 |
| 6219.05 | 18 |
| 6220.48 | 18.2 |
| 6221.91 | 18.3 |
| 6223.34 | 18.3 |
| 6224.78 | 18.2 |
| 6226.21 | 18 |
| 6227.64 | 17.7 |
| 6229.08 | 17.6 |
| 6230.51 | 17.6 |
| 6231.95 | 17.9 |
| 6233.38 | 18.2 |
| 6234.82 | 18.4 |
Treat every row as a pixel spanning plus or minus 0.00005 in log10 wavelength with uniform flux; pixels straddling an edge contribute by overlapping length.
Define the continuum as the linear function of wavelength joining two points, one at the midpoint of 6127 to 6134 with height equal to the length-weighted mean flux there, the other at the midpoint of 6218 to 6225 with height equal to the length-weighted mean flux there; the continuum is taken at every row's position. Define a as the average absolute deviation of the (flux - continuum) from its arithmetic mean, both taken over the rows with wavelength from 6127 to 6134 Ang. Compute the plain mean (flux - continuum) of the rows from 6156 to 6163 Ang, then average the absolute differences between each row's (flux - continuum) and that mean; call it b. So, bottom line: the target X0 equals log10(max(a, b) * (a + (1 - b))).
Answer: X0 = -0.17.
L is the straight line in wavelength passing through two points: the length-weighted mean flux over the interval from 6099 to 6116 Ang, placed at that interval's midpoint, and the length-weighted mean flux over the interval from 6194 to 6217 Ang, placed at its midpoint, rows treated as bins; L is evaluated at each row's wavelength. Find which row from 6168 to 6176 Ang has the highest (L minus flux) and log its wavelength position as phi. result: 6169.13 Ang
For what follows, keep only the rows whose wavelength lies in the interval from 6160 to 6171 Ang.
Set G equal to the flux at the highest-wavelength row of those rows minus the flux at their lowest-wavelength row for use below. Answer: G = 0.8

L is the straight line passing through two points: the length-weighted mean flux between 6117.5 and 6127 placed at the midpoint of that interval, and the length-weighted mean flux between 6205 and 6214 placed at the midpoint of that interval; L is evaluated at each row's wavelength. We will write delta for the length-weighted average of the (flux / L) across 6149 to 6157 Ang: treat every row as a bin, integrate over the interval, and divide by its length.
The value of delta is 0.970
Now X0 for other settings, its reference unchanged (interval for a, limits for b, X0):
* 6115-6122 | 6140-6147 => -0.68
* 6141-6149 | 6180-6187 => -0.70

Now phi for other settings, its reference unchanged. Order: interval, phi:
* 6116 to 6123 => 6121.02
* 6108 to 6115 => 6108.35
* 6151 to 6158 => 6157.77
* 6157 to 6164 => 6163.45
